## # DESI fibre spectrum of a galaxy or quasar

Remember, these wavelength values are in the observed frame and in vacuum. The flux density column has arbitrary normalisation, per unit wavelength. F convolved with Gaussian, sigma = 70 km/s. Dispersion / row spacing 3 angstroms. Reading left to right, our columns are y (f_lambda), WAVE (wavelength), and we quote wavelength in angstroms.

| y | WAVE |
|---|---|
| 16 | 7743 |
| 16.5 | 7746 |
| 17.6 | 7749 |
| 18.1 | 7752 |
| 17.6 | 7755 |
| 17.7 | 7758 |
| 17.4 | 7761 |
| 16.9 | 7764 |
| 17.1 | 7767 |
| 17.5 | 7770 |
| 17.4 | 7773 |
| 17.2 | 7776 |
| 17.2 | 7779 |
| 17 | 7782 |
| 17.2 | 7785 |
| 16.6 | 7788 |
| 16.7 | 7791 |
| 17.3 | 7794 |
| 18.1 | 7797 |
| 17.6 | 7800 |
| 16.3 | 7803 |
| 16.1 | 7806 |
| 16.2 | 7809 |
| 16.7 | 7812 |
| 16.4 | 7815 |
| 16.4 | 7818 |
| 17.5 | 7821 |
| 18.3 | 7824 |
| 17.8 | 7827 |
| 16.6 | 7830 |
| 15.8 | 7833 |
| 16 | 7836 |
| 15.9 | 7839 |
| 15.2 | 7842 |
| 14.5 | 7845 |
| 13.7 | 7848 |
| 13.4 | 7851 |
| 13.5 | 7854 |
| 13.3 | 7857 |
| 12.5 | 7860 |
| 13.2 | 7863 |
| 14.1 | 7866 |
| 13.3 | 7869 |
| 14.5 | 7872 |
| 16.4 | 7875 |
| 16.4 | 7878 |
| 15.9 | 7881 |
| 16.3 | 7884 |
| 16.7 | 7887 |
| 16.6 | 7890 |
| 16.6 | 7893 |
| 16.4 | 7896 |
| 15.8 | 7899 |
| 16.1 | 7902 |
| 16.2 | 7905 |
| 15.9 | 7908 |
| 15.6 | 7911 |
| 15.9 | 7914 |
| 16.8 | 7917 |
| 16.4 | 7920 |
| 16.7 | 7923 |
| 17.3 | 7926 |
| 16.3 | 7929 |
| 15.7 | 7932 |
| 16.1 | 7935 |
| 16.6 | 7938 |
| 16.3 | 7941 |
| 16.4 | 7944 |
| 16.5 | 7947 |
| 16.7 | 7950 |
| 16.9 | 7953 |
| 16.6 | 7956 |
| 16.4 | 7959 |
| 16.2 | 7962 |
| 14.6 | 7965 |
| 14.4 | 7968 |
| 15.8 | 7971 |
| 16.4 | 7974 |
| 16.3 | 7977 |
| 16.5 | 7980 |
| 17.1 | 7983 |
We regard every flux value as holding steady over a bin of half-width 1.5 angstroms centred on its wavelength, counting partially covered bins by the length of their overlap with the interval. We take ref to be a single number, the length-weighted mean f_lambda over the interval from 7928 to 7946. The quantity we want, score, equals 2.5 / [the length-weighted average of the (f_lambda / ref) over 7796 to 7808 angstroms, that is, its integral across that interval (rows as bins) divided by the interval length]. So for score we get 2.40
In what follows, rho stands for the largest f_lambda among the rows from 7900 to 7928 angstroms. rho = 17.3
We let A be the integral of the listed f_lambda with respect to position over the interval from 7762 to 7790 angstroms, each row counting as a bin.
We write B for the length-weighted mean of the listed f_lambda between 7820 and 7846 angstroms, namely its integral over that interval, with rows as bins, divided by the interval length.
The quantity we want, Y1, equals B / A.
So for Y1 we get 0.0342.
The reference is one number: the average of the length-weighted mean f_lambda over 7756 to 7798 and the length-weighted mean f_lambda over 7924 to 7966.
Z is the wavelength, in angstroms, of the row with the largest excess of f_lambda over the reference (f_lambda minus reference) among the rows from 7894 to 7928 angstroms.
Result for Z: 7926 angstroms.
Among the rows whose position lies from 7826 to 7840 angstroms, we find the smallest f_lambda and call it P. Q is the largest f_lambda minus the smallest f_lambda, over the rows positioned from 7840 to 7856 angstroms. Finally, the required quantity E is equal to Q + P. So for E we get 17.6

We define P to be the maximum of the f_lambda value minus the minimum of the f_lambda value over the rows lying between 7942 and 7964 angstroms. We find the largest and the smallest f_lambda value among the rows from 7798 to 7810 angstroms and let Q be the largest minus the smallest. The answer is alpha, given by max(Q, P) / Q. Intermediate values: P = 0.7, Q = 1.5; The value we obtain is 1.0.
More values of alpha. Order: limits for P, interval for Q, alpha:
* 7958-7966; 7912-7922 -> 2.0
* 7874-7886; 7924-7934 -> 1.0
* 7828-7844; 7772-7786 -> 3.5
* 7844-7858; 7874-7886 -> 2.4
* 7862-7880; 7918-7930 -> 3.2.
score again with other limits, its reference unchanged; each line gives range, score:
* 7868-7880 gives 2.66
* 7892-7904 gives 2.50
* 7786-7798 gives 2.37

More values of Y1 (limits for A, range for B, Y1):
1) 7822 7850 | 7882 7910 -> 0.0364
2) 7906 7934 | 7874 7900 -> 0.0359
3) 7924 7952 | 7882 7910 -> 0.0353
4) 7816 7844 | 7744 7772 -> 0.0374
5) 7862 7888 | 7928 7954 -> 0.0414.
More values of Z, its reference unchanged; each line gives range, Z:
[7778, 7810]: 7797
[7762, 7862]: 7824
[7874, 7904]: 7887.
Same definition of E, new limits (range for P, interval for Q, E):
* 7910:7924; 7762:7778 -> 16.2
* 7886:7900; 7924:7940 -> 17.4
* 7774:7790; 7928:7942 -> 17.5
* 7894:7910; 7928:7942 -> 16.7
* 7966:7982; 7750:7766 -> 15.6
